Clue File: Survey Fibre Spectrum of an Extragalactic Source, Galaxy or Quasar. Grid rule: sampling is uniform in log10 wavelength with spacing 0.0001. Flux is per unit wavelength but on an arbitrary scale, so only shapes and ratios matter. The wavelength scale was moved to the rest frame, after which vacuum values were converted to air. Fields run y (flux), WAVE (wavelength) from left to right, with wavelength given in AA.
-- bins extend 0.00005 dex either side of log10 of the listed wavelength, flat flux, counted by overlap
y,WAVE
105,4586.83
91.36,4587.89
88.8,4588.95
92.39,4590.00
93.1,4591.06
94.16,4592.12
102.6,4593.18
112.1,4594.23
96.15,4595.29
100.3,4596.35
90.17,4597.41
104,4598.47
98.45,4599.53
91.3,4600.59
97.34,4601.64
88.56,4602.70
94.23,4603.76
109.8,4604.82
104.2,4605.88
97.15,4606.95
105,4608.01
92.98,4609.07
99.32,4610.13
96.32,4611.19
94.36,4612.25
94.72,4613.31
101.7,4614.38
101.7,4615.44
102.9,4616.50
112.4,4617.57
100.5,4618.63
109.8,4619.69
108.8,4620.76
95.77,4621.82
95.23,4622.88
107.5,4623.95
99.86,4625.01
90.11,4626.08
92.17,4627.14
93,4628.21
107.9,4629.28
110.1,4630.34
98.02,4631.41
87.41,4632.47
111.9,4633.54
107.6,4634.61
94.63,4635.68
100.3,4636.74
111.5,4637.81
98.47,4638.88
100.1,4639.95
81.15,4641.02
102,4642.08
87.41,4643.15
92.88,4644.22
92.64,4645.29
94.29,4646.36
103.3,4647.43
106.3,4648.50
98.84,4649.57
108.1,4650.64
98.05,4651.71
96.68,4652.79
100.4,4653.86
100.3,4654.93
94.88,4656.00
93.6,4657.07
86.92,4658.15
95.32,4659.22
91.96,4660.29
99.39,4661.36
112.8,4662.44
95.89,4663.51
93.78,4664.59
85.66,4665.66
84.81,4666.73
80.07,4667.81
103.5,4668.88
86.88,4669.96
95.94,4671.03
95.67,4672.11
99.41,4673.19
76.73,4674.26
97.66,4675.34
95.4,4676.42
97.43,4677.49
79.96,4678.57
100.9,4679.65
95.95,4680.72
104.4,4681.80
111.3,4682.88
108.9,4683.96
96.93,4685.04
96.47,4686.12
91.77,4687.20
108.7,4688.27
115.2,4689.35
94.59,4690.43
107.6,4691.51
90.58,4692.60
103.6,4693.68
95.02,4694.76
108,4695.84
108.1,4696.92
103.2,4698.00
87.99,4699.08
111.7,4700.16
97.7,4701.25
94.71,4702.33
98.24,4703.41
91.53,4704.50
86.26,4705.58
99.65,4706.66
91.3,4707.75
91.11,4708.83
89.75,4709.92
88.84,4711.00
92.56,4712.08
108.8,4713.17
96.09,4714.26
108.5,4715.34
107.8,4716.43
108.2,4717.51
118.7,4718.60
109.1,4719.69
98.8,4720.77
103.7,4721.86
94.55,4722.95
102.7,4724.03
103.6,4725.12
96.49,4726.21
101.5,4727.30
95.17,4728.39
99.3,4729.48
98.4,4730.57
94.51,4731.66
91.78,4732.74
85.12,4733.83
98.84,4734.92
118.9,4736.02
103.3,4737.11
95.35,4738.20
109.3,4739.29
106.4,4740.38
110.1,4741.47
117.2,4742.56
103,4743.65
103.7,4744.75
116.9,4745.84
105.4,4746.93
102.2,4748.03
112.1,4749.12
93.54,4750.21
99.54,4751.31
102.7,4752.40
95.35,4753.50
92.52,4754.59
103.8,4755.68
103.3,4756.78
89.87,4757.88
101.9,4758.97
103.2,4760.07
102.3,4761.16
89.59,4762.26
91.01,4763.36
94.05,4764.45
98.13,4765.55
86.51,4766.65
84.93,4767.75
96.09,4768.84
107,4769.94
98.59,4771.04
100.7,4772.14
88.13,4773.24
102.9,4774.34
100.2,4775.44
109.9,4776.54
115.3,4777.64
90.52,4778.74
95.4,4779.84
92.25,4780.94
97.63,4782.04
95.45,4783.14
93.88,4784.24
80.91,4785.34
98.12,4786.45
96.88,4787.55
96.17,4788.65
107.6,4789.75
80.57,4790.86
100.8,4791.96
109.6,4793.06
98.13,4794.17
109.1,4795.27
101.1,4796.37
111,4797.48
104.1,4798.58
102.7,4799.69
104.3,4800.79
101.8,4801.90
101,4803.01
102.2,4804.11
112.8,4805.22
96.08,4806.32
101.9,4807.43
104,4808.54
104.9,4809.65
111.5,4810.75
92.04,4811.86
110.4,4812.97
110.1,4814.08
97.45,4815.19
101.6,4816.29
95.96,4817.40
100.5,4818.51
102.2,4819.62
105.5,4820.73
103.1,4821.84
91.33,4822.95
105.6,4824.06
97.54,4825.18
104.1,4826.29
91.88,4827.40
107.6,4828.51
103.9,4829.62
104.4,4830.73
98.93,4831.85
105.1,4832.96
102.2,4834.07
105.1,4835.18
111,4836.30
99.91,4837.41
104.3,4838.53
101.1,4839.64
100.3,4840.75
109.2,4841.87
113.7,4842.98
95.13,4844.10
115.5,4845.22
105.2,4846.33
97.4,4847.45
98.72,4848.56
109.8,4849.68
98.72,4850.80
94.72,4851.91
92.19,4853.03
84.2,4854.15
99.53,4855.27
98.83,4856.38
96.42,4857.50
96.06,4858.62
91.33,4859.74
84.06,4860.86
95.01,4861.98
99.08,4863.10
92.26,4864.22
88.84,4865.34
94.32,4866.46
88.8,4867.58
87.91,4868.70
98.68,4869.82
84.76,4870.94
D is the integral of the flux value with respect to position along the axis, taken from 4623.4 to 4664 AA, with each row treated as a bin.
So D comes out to 4000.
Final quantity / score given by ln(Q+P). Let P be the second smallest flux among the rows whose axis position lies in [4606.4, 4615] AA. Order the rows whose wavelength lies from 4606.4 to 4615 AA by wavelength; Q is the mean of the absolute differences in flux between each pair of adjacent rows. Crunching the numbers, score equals 4.60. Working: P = 94.36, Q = 5.5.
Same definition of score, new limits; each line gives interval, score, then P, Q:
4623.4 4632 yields 4.60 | 92.17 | 7.1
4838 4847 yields 4.70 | 100.3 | 9.5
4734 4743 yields 4.69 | 98.84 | 10.2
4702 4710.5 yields 4.56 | 89.75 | 5.5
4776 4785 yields 4.60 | 92.25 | 6.8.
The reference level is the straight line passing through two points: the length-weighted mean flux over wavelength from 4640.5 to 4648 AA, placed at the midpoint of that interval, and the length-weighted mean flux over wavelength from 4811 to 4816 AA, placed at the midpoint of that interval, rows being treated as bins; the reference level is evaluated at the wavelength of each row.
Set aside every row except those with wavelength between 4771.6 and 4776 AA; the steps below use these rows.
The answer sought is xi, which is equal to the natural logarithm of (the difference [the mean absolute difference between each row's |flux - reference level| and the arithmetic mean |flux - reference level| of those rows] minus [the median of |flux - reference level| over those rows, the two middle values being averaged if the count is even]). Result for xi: 1.1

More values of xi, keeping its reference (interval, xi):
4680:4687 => 0.0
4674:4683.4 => -0.2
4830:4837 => -0.4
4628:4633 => -0.6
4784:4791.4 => -0.9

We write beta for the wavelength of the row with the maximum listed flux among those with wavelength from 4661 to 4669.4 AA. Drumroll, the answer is 4662.44 AA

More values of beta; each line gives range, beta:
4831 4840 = 4836.30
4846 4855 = 4849.68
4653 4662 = 4653.86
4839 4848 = 4845.22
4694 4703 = 4700.16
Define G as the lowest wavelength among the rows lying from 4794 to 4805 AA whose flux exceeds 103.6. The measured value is 4795.27 AA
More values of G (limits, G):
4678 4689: 4681.80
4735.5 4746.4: 4736.02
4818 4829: 4820.73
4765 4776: 4769.94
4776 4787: 4776.54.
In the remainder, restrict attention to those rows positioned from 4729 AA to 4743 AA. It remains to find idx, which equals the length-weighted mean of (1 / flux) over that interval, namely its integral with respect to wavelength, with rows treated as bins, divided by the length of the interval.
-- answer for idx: 0.0099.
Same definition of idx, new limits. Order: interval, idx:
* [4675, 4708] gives 0.0102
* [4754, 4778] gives 0.0103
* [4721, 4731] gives 0.0101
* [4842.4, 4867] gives 0.0103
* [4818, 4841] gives 0.0098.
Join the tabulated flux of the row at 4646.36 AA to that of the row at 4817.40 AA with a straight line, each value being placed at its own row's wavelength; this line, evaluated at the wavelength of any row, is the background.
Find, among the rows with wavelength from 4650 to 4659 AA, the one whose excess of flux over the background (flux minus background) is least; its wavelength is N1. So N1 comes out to 4658.15 AA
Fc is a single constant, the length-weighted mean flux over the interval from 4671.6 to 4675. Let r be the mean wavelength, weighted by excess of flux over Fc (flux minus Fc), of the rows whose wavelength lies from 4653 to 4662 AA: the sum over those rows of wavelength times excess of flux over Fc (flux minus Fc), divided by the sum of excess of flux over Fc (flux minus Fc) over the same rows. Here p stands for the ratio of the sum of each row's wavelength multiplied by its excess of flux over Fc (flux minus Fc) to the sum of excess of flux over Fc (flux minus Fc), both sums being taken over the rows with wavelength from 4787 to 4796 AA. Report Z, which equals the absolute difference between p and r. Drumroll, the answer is 135.6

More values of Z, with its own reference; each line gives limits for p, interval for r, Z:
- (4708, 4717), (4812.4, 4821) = 101.4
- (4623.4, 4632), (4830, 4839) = 206.8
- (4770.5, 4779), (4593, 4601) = 179.6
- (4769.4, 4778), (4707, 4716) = 60.2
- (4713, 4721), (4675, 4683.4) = 36.4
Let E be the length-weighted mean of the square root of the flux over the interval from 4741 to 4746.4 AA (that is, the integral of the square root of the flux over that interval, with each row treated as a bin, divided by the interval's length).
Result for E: 10.5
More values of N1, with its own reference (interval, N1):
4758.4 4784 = 4767.75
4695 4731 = 4705.58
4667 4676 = 4674.26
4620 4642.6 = 4641.02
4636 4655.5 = 4641.02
